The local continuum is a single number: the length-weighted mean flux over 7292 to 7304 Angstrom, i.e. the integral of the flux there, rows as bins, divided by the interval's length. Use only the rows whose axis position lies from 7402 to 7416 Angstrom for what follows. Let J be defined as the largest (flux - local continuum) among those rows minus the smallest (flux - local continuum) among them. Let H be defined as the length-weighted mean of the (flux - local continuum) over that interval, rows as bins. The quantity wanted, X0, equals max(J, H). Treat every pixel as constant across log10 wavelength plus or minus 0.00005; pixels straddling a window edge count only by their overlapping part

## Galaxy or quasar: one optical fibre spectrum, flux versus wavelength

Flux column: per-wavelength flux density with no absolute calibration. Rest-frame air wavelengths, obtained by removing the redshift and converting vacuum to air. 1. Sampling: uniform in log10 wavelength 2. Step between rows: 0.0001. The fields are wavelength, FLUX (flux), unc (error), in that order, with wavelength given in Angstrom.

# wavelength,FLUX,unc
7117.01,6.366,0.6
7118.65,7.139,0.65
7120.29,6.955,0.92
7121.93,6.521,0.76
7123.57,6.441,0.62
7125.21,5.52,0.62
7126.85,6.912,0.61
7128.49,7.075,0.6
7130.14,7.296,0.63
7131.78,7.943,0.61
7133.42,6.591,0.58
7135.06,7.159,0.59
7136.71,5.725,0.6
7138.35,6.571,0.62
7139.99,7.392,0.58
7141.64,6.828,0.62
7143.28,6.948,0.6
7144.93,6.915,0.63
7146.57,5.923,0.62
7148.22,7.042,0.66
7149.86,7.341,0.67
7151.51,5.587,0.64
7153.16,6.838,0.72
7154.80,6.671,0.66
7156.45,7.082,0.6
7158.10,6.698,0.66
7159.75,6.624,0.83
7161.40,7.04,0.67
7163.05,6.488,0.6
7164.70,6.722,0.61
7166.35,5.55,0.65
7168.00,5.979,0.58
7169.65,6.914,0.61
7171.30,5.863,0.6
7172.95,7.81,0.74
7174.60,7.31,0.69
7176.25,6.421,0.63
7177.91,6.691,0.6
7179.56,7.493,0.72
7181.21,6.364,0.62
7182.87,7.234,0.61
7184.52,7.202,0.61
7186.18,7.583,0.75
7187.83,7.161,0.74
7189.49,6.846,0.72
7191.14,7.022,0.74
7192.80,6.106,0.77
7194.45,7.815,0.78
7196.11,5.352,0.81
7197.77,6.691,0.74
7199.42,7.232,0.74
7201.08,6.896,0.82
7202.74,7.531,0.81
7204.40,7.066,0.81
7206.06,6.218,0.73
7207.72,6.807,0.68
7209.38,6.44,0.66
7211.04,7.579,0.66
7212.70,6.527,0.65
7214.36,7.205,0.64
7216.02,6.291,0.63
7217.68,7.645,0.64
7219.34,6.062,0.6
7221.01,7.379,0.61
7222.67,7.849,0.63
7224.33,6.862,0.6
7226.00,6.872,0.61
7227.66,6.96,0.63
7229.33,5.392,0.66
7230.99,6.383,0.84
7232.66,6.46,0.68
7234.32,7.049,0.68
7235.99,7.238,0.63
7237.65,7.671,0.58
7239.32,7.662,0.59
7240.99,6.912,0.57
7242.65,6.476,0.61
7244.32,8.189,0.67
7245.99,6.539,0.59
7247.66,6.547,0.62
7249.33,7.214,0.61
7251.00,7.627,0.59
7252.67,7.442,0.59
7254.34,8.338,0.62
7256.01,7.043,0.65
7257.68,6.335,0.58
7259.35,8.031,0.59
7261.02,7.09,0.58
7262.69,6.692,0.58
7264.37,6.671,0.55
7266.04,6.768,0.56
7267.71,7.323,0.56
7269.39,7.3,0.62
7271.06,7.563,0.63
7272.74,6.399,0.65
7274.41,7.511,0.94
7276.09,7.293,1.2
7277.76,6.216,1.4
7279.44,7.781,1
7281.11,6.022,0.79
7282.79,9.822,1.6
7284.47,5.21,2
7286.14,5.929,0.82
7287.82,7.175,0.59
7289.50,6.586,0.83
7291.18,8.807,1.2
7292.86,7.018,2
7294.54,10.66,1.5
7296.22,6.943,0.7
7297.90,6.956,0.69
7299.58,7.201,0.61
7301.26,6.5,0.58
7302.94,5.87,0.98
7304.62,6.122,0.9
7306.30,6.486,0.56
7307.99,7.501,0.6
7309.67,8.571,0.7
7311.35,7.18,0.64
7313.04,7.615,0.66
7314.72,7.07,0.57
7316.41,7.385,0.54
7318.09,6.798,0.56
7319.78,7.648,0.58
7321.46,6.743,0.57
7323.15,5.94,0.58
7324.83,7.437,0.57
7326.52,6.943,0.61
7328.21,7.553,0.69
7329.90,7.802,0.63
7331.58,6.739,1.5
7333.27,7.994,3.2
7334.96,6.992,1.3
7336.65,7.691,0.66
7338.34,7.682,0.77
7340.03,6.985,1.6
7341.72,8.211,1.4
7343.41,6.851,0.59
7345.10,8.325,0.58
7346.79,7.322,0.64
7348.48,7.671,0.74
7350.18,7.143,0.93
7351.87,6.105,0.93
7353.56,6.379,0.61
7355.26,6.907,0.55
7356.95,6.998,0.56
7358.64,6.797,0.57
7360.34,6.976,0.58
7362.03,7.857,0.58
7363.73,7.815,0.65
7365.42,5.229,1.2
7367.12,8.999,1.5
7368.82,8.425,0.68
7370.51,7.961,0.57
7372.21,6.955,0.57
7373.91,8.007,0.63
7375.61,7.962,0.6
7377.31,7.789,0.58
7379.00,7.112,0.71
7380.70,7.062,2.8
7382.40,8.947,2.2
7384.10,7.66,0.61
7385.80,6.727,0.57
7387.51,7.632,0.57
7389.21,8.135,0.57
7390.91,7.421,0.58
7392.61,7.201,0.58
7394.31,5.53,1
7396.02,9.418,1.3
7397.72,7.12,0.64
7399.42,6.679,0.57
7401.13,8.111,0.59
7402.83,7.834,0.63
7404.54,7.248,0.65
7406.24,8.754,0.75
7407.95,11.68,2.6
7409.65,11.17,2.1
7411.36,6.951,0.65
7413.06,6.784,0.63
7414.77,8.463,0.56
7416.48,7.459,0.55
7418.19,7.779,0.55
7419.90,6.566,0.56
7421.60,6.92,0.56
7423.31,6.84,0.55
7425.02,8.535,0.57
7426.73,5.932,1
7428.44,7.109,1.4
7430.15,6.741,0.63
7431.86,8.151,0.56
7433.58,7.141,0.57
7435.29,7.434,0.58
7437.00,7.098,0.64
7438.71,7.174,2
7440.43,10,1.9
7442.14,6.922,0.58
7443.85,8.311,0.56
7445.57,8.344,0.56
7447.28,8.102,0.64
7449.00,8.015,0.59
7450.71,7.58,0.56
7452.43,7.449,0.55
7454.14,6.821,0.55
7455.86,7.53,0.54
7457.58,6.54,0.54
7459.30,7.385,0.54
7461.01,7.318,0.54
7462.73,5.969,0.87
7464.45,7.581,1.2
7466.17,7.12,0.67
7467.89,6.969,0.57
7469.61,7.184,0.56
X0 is 4.9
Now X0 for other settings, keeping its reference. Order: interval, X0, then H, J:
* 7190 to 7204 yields 2.5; -0.5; 2.5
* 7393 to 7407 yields 3.9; 0.3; 3.9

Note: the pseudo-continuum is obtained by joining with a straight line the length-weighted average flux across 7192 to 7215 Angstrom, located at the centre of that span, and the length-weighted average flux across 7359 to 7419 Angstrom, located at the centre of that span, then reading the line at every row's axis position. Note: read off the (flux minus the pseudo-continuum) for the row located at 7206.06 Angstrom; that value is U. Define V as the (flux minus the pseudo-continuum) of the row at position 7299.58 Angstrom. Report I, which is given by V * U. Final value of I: 0.07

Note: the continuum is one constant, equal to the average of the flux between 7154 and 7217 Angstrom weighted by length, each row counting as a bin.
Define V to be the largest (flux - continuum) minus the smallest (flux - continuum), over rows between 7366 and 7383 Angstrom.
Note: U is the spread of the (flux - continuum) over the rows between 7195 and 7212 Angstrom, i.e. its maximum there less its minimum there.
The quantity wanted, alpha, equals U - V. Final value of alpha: 0.2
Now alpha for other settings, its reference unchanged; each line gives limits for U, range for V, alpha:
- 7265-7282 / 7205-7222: 0.2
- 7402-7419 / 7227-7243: 2.6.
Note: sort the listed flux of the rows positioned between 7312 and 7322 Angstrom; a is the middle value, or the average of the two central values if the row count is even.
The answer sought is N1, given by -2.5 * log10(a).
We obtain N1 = -2.15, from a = 7.23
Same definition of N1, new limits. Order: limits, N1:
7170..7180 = -2.11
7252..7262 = -2.15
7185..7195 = -2.13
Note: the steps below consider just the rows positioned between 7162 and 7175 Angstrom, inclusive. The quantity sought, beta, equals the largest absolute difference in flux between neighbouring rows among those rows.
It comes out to 1.95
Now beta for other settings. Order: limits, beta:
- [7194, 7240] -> 2.46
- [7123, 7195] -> 1.95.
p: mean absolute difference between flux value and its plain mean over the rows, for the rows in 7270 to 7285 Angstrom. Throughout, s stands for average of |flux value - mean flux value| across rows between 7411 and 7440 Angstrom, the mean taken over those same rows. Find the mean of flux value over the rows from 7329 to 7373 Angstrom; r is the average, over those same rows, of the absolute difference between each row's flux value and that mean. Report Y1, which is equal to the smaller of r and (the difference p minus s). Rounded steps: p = 1.00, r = 0.64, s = 0.516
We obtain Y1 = 0.5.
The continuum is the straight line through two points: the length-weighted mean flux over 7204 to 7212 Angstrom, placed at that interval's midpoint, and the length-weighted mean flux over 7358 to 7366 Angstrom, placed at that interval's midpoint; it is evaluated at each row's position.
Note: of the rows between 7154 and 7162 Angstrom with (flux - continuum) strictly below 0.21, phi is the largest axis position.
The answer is 7159.75 Angstrom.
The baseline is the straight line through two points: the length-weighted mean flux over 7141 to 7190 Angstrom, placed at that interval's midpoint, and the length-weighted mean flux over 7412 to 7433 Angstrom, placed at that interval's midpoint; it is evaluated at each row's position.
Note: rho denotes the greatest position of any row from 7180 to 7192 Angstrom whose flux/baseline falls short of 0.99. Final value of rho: 7181.21 Angstrom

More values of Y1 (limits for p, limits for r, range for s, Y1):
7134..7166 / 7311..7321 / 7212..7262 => -0.2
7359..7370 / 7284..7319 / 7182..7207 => 0.5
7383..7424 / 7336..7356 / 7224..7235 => 0.5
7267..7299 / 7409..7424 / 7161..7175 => 0.3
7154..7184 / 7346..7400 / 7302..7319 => -0.2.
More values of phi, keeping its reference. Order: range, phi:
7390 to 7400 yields 7399.42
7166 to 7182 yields 7181.21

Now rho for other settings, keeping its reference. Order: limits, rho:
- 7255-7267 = 7266.04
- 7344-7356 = 7355.26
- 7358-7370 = 7365.42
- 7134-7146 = 7138.35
